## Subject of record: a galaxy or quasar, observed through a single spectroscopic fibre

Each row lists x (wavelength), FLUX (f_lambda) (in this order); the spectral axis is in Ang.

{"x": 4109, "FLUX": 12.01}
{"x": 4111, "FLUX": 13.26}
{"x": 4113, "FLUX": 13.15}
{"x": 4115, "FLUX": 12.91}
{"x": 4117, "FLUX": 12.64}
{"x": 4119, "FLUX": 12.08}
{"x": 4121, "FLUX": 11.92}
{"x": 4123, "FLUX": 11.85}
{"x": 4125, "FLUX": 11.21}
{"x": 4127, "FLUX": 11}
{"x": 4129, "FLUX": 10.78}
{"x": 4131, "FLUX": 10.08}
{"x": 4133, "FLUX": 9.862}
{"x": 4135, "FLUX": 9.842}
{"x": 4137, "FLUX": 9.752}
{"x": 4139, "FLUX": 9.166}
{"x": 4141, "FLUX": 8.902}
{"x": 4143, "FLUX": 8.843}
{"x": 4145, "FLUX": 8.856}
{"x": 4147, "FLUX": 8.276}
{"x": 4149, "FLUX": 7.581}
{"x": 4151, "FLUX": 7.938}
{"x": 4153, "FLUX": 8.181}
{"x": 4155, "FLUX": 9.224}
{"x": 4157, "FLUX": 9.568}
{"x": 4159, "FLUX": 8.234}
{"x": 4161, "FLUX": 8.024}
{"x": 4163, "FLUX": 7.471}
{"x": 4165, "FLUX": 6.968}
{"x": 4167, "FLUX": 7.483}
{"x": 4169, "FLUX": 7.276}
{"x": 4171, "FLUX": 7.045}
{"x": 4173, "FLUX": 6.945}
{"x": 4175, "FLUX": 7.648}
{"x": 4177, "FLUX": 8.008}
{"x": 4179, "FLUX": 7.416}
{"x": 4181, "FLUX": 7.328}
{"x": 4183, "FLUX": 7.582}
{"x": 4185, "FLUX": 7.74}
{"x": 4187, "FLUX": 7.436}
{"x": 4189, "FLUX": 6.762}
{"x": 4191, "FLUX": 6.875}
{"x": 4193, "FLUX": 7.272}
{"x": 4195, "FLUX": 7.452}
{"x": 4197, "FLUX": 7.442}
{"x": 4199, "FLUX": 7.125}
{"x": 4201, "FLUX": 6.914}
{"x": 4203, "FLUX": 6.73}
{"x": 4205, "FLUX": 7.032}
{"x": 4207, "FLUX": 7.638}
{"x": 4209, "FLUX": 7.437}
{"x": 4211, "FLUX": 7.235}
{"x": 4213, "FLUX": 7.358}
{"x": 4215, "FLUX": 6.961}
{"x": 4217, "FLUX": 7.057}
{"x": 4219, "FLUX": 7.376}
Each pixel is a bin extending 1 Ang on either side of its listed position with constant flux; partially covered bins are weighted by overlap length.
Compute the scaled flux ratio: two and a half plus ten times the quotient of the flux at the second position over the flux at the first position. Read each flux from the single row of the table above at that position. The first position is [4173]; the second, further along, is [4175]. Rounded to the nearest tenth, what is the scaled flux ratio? 13.5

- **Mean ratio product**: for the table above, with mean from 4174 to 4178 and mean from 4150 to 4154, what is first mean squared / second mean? 7.6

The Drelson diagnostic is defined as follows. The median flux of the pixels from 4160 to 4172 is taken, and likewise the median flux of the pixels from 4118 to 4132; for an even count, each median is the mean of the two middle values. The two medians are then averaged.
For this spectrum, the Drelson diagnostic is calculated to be 9.3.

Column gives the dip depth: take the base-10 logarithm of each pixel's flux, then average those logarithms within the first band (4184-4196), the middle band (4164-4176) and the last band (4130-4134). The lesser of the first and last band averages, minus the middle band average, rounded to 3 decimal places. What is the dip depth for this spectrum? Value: 0.002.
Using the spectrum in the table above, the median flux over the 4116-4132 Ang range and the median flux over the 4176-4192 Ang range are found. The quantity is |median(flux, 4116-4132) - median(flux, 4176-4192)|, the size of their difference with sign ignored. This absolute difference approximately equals 4.1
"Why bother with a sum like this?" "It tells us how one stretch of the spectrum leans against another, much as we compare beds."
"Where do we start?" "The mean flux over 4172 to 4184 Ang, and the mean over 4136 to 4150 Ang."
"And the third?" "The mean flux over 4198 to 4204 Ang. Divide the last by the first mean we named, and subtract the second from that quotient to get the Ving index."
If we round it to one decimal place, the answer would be -7.8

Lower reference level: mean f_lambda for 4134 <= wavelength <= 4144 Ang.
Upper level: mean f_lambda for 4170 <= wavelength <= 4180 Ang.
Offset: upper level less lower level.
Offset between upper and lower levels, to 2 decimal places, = -1.89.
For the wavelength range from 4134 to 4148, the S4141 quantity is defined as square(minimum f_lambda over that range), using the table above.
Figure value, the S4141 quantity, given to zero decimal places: 68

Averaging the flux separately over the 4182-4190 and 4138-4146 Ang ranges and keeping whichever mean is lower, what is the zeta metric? 7.38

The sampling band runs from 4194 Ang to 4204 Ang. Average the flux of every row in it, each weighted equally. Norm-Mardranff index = 7.1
